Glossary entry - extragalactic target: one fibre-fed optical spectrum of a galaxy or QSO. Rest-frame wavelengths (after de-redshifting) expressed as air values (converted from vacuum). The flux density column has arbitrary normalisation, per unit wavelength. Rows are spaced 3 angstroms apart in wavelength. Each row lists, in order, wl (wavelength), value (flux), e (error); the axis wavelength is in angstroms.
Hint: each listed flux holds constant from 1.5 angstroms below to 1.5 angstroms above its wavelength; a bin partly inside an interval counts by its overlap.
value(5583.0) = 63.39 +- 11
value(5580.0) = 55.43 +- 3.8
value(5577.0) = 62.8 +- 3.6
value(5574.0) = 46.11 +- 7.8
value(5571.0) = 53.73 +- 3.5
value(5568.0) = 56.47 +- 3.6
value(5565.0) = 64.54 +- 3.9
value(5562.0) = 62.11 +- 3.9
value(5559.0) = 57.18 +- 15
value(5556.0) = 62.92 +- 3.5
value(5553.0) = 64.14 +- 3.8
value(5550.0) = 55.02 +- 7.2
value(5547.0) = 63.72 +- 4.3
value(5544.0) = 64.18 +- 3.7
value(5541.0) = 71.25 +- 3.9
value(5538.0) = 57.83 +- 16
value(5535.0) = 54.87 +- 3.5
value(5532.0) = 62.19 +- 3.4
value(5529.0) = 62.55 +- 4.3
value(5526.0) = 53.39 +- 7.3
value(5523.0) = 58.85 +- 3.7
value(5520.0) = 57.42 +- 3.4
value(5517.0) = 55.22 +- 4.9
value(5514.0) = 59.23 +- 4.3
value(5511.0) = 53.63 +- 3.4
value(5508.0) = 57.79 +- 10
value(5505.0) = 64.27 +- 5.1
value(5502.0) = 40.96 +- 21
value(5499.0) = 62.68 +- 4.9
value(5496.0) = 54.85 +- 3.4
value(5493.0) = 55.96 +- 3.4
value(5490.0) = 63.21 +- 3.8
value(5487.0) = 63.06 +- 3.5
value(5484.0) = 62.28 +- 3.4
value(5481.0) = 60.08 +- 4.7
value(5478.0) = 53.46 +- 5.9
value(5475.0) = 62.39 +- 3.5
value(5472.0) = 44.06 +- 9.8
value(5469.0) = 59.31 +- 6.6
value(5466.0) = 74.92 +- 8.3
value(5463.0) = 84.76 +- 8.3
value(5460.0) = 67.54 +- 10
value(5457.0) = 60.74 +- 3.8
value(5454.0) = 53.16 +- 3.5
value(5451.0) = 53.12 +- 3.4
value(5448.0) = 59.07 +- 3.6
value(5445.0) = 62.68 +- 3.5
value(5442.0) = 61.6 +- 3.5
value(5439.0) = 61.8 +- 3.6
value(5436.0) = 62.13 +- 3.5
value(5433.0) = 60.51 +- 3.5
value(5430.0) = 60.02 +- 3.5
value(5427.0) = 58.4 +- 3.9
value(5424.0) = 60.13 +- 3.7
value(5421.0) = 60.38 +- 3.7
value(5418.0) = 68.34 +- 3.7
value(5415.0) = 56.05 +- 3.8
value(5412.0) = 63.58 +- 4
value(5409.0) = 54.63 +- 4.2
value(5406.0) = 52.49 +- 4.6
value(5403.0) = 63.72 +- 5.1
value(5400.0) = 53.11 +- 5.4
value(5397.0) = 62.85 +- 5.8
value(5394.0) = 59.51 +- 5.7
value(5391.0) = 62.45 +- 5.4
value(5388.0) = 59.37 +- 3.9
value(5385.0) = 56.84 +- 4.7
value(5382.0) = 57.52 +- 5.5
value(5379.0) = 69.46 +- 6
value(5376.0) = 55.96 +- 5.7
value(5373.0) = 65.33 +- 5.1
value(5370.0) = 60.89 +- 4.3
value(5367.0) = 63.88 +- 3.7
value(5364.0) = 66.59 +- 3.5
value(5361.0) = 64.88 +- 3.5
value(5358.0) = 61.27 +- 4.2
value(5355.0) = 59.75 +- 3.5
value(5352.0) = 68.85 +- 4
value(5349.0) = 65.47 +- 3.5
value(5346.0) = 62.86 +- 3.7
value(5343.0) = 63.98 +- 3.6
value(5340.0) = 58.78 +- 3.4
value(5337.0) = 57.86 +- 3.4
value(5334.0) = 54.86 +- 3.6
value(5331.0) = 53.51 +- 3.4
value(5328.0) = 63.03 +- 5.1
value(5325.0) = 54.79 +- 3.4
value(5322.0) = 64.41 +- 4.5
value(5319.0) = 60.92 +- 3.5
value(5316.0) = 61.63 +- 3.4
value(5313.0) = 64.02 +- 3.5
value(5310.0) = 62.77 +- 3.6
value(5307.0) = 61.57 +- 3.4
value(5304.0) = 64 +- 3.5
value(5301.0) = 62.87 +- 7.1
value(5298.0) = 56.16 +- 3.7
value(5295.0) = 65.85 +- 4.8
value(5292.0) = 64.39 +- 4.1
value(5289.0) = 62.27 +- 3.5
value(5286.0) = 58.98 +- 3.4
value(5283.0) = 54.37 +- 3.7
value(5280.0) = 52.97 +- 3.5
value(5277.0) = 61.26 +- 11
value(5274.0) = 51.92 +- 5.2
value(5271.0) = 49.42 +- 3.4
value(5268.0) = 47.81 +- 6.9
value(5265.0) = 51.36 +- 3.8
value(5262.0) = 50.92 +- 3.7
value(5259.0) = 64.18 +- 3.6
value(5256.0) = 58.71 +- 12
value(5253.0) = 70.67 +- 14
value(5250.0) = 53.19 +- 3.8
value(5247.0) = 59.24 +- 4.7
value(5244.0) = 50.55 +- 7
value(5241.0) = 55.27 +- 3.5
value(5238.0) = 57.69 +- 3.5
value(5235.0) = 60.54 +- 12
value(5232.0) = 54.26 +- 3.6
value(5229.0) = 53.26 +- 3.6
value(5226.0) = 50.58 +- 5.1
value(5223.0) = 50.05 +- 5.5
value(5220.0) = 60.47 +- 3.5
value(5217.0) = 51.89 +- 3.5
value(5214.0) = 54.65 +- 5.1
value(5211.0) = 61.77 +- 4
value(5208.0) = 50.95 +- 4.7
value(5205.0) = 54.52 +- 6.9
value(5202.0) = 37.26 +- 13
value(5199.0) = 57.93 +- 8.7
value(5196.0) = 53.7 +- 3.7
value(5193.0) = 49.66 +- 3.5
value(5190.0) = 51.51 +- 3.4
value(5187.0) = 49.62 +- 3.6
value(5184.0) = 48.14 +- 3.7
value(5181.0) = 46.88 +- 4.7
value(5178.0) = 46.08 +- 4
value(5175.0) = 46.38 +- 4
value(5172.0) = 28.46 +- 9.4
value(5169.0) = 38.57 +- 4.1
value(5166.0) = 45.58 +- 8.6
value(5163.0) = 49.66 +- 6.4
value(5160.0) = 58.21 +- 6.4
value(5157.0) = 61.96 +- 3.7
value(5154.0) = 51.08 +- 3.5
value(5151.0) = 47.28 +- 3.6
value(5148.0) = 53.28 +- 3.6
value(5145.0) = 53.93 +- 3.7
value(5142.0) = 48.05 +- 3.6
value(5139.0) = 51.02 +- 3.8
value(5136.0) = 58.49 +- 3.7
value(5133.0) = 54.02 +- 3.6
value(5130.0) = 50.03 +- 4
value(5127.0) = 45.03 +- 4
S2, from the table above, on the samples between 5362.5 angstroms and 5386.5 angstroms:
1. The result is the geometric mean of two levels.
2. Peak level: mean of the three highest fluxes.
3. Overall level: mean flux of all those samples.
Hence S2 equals 64.5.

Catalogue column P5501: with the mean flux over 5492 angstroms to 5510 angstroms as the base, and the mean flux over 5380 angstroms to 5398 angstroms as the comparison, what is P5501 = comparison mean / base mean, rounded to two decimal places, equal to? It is 1.07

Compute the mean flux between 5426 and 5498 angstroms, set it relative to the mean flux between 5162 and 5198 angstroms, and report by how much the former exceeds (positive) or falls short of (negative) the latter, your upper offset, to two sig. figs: 15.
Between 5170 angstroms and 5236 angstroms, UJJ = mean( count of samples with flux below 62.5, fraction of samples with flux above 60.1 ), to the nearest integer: 11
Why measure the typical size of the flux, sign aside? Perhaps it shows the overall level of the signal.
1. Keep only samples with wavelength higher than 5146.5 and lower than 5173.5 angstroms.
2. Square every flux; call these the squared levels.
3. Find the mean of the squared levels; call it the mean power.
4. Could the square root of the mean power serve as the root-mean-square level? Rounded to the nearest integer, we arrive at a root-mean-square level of 49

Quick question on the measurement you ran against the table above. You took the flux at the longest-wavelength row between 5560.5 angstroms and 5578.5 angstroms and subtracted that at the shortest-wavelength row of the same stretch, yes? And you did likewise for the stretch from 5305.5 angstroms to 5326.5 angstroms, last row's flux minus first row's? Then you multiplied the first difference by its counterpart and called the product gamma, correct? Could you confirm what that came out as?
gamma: -4.7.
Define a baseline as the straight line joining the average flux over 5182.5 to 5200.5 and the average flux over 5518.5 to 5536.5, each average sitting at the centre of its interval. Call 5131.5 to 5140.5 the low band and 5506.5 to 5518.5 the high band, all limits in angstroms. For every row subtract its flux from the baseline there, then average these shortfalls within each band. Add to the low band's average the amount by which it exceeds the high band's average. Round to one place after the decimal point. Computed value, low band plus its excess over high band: -9.1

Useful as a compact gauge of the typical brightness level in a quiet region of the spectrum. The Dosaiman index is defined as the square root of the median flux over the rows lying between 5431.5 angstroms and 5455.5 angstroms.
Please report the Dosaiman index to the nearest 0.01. 7.81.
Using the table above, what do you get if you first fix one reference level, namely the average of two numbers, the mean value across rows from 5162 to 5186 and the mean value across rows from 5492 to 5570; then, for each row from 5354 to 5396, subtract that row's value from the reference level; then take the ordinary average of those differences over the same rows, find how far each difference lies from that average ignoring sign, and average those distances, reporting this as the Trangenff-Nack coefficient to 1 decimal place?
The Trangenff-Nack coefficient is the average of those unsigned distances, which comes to 3.2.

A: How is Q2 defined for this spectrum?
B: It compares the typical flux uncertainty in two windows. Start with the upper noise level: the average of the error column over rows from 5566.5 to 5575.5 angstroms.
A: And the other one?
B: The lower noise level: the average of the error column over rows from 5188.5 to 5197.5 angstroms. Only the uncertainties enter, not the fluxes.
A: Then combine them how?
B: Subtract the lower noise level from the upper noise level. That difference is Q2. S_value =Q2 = 1.4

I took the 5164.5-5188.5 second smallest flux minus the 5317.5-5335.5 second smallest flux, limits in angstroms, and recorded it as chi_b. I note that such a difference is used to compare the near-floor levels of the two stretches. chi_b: -16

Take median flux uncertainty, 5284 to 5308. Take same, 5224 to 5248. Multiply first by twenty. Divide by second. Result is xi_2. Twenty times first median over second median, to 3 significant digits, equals 17.3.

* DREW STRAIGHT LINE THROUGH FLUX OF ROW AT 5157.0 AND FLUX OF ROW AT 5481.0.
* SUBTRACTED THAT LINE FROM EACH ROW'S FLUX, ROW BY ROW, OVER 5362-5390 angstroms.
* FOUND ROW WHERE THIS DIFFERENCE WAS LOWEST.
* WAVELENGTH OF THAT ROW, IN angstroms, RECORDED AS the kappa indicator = 5376.0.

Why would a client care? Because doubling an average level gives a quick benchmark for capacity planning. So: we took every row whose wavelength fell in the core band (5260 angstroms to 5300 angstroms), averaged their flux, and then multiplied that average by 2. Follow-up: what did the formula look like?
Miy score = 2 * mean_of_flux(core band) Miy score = 112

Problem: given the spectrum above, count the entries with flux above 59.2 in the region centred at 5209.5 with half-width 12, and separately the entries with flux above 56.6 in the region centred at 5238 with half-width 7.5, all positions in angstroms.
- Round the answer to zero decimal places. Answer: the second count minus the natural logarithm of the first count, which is 1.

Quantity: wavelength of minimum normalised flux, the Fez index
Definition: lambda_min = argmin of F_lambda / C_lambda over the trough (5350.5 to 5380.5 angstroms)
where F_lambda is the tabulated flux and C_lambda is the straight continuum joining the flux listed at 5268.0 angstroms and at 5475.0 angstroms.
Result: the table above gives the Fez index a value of 5376.0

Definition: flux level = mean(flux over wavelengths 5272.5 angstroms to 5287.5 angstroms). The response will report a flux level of 55.9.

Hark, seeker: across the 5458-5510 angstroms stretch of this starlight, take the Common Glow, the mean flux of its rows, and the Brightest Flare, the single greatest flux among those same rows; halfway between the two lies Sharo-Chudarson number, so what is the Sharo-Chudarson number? 72.7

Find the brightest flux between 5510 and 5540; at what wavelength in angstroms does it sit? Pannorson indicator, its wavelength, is 5529.0 angstroms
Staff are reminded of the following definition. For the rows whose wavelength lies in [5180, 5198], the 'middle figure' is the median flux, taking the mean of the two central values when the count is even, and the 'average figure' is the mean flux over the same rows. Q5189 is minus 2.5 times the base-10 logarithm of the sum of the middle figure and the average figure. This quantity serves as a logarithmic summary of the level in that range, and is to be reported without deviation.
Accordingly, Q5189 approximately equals -5.00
